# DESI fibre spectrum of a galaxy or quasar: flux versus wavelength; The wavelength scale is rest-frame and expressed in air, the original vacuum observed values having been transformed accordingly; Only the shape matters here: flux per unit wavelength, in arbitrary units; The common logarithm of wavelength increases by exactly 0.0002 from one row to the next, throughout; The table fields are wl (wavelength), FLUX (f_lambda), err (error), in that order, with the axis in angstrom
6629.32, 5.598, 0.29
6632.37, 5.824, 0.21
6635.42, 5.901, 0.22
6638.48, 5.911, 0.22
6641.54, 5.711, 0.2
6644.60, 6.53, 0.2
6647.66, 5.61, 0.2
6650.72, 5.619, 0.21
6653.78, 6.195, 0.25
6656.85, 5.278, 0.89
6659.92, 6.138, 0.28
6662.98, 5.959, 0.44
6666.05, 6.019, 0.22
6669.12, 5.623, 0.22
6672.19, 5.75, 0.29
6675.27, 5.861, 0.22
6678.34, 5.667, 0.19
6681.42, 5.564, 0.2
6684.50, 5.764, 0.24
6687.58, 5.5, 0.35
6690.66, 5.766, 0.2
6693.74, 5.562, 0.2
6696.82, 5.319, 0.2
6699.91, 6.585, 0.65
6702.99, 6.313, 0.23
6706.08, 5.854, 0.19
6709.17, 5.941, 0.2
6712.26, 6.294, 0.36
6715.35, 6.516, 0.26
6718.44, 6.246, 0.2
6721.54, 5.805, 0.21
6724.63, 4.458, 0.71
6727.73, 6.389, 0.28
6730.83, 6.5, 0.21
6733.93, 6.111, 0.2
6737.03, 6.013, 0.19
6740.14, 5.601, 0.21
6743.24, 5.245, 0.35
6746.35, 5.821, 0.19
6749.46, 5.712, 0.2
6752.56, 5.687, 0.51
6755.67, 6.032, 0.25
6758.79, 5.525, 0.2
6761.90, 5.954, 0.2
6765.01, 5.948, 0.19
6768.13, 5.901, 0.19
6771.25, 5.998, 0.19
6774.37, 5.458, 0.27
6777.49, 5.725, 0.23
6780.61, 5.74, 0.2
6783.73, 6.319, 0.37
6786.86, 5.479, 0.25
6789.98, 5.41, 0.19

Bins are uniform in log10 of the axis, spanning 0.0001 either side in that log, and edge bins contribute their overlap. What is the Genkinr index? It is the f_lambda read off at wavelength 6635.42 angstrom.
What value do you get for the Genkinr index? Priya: 5.901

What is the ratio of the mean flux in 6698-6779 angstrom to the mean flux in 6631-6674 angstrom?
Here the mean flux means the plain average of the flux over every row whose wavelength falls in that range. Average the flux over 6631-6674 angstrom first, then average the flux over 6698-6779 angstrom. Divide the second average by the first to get 1.01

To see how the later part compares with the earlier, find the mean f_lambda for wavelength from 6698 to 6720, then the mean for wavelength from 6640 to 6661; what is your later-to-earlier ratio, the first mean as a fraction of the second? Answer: 1.06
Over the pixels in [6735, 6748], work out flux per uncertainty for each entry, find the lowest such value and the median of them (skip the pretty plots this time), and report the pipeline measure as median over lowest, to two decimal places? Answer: 1.91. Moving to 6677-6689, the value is 1.65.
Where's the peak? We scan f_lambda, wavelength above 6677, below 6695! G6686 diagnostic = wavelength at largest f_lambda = 6690.66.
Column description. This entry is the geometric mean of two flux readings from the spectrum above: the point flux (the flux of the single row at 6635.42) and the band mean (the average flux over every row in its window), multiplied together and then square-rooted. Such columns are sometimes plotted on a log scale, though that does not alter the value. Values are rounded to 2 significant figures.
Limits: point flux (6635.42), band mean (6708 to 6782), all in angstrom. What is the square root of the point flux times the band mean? 5.9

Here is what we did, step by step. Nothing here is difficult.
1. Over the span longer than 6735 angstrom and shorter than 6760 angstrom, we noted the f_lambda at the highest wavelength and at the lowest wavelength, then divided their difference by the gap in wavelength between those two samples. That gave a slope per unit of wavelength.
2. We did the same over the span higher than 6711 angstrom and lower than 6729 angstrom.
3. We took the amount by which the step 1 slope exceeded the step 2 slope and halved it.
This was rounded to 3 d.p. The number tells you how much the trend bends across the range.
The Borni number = -0.014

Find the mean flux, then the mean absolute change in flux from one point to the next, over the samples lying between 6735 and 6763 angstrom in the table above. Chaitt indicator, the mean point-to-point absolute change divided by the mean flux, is 0.060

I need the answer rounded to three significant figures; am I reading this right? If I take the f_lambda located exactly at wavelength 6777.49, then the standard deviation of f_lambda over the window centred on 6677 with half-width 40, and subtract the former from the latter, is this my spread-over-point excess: -5.37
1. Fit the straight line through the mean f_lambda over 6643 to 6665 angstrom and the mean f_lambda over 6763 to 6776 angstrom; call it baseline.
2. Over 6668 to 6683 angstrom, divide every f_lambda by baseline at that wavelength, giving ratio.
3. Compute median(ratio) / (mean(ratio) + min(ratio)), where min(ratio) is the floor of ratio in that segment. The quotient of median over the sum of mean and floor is 0.503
